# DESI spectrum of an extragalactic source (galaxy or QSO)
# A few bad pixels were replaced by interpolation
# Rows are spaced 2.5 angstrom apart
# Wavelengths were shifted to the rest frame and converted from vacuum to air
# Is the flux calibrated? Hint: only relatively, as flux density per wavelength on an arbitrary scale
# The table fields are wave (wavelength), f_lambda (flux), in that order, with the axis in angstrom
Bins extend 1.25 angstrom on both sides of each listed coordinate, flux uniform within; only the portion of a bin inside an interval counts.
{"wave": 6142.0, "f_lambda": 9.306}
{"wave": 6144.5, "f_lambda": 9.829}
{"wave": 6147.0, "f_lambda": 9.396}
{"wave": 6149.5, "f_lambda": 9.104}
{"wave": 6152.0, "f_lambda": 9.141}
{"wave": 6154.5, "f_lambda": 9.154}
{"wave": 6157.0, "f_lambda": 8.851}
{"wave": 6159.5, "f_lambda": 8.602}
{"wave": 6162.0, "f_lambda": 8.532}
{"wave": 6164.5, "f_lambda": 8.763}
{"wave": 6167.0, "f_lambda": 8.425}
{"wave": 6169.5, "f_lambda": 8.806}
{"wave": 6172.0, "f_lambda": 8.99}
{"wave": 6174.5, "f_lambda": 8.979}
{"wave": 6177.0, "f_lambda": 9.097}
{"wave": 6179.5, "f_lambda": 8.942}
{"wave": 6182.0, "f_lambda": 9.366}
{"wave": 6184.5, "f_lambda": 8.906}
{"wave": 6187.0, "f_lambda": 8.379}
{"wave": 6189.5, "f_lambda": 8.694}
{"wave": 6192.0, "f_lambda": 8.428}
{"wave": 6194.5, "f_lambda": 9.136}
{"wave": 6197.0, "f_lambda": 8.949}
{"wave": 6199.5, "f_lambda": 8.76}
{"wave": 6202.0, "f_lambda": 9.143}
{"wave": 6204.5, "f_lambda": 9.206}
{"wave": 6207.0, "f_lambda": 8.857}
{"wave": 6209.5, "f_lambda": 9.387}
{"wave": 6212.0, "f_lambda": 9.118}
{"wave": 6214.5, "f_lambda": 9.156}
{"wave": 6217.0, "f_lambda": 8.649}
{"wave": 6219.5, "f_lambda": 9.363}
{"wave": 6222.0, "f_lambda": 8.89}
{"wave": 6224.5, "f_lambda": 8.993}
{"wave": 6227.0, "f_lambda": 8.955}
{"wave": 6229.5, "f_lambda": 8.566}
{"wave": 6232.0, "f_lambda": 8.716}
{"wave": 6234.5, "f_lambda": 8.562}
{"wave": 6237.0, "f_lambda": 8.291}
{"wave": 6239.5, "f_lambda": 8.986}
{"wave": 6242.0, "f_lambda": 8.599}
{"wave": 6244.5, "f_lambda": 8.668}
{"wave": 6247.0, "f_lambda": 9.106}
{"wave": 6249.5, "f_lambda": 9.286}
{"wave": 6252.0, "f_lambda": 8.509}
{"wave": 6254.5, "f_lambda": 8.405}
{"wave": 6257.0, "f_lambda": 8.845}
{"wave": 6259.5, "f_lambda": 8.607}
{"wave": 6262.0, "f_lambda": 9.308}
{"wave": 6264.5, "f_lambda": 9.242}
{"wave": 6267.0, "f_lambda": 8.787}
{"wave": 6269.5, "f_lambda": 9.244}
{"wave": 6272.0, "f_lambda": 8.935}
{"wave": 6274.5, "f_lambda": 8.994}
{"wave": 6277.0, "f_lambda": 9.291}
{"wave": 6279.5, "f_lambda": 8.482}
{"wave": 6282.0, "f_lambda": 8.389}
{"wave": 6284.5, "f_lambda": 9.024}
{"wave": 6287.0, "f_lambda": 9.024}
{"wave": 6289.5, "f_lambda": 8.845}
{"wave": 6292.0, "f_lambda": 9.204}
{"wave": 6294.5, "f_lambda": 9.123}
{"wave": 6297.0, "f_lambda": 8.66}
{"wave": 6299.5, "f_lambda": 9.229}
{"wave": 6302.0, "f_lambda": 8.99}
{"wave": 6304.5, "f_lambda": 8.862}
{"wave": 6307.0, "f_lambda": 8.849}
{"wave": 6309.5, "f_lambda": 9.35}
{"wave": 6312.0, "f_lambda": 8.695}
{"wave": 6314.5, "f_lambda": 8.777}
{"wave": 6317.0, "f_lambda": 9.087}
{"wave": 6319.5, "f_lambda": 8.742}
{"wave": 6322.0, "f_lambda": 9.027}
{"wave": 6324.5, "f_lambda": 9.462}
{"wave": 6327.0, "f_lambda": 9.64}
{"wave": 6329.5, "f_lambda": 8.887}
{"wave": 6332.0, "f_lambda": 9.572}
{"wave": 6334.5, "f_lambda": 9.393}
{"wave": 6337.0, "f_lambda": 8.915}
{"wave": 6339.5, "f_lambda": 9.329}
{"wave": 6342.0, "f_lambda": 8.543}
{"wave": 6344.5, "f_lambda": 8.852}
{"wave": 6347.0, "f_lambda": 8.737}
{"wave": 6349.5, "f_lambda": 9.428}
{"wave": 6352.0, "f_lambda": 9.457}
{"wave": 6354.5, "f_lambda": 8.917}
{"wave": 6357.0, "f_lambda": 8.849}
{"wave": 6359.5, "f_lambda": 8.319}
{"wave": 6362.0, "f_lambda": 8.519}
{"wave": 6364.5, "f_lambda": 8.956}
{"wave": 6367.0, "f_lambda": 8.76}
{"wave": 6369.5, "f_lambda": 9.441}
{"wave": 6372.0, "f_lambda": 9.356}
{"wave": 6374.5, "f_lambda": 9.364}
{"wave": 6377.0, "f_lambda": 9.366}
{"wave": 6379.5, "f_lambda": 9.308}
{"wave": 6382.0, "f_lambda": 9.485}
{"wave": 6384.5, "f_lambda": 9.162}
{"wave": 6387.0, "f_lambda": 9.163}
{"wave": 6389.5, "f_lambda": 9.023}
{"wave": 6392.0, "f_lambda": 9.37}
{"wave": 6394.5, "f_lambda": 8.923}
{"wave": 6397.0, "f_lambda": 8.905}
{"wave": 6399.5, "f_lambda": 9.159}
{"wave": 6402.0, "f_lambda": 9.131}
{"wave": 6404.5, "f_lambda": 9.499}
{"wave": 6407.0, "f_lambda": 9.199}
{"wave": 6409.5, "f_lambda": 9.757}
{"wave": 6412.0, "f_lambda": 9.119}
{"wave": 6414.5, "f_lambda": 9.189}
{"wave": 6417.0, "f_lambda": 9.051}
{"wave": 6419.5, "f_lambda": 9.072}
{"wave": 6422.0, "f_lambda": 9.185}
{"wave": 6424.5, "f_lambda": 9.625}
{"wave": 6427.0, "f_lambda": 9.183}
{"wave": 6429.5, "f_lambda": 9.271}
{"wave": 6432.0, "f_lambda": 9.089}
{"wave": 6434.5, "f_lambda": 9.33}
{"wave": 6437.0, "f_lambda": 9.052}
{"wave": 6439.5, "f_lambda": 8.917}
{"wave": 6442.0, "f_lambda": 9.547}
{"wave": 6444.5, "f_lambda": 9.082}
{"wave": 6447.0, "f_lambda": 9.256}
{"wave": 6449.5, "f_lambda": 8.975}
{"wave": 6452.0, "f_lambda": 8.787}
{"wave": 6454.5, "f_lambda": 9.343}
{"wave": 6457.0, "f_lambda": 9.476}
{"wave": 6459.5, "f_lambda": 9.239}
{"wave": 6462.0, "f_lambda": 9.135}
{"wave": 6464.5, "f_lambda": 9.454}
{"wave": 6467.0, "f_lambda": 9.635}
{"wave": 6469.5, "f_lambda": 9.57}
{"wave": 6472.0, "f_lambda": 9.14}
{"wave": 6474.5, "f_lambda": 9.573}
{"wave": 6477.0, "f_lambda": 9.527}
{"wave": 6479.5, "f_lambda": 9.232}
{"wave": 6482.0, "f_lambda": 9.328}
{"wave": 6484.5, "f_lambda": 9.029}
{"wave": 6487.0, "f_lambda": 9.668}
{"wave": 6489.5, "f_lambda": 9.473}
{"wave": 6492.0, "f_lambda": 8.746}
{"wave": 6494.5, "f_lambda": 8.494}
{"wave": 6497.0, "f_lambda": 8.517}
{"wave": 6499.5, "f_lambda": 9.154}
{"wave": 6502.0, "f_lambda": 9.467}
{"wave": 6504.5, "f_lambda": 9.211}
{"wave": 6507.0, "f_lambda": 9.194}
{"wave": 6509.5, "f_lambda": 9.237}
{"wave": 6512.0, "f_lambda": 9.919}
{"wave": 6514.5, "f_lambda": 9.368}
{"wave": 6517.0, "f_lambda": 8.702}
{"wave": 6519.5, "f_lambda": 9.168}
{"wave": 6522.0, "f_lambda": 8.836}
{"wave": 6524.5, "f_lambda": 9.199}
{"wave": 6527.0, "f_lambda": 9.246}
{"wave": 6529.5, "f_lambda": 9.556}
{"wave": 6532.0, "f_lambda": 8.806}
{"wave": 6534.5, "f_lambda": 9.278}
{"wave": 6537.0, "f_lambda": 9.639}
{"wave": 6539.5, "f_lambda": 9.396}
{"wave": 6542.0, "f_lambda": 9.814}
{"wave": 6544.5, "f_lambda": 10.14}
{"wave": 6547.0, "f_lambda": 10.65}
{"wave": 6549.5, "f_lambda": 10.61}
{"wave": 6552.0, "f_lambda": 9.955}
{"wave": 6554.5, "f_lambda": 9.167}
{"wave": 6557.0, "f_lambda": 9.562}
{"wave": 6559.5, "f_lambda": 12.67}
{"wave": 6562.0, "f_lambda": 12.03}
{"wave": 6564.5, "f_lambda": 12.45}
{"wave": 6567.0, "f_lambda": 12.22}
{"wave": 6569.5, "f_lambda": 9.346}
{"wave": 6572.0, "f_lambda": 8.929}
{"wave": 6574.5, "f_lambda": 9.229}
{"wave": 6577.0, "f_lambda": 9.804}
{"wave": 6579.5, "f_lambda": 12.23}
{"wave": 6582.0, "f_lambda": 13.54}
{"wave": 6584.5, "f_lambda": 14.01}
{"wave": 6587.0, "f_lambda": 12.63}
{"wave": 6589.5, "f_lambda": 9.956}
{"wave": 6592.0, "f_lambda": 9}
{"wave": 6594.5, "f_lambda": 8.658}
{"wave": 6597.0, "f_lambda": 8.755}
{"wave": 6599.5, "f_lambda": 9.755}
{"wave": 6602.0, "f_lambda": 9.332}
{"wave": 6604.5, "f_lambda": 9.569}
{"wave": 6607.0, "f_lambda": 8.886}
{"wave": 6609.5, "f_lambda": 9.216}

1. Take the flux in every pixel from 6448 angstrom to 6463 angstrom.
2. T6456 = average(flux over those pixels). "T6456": 9.16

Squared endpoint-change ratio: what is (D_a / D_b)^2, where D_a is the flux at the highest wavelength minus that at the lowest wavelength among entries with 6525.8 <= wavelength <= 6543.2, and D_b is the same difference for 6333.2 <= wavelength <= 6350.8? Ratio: 263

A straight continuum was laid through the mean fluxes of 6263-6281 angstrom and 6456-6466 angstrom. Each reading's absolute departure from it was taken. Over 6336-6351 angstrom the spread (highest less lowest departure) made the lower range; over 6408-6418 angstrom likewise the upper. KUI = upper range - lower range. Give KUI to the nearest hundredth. 0.08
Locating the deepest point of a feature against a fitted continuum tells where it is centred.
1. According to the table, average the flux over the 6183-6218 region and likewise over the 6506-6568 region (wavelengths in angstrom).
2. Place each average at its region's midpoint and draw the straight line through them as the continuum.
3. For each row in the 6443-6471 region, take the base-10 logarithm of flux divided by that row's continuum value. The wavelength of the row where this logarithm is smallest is 6452.0 angstrom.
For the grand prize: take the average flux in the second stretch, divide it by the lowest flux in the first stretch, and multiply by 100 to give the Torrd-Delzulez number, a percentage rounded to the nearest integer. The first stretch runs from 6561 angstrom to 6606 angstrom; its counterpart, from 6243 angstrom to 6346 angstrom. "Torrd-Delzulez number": 104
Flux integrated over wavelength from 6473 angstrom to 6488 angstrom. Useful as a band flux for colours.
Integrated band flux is 141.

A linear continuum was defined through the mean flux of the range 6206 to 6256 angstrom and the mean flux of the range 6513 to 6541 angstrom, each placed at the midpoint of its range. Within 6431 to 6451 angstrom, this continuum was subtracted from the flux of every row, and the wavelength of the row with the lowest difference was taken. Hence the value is 6439.5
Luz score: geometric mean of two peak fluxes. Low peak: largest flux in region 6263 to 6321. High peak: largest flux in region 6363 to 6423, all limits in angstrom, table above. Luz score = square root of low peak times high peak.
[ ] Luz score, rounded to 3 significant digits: 9.55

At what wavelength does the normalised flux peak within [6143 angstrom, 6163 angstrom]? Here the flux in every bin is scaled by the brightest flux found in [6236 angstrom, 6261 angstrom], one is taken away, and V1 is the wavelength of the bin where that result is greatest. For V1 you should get 6144.5 angstrom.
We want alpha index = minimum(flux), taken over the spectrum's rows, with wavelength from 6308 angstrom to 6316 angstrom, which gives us 8.695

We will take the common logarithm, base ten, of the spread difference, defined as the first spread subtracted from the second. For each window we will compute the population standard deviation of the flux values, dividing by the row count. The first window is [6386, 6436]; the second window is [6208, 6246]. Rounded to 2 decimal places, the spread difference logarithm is -1.03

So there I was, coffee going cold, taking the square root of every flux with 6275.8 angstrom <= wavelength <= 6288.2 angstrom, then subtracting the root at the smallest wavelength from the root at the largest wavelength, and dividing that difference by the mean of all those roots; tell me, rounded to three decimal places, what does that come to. -0.015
